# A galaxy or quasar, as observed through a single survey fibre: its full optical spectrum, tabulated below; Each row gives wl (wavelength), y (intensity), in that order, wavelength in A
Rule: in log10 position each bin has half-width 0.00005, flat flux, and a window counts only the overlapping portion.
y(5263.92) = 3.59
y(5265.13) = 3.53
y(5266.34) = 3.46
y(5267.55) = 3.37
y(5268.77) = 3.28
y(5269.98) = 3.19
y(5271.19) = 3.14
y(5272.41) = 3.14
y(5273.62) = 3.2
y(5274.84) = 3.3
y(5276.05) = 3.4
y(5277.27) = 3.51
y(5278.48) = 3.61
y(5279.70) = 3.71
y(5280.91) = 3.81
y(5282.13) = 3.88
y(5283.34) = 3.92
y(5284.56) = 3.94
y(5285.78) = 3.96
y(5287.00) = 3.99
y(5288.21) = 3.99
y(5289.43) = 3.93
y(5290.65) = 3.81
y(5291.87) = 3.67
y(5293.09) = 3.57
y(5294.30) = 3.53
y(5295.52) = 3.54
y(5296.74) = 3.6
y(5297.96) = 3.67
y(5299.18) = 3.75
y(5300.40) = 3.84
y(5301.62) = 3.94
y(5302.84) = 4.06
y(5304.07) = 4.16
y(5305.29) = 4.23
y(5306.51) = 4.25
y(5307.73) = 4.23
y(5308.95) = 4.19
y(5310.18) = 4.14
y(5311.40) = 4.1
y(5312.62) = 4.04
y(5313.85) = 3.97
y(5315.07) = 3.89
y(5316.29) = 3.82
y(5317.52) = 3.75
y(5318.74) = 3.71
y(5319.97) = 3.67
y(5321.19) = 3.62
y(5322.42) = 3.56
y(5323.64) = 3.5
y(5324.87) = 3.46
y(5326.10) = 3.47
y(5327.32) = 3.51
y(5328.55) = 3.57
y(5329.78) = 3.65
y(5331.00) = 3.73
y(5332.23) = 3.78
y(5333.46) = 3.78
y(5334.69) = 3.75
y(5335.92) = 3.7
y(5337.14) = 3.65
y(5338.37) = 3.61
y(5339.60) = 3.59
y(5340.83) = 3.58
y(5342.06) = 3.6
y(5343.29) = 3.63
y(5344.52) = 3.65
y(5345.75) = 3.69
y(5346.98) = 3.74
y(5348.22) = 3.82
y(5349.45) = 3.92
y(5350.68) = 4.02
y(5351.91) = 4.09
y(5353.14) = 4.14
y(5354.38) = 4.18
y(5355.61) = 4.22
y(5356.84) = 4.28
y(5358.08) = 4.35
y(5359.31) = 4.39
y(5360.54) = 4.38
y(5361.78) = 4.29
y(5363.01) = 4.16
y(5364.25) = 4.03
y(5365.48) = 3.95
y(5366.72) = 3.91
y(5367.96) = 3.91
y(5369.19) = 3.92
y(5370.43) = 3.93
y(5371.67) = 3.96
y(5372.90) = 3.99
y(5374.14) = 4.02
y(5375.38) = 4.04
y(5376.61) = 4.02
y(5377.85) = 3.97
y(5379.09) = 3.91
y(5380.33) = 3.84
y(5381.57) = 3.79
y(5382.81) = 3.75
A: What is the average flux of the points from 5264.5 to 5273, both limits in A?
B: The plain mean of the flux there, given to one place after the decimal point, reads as 3.3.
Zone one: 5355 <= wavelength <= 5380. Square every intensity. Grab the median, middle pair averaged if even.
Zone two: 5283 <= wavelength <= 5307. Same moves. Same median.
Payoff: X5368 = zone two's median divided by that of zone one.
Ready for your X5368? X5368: 0.95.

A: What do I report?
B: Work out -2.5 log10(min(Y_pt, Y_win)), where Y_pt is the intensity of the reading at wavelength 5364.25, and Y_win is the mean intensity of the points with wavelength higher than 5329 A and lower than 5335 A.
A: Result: -1.43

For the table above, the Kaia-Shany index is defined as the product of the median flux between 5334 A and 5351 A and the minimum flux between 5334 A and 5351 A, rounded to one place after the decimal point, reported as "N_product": 13.1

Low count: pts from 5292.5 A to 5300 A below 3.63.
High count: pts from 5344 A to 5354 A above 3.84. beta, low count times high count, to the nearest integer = 16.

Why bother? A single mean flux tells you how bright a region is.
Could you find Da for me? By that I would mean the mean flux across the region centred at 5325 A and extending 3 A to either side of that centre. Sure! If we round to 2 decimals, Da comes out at 3.50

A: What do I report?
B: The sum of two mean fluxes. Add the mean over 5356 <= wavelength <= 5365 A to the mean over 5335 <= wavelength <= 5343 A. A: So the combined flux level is 7.89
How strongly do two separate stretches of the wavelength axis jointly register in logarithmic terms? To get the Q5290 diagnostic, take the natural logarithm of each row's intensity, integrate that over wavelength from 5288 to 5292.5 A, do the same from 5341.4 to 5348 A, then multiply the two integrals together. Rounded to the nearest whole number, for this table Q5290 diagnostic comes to 52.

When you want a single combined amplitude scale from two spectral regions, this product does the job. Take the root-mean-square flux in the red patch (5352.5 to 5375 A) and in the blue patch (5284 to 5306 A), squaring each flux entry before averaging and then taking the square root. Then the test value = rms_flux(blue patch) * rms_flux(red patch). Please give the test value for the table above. 15.8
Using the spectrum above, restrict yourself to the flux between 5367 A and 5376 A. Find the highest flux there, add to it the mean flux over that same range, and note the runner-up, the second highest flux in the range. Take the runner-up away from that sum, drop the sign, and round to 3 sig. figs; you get 3.99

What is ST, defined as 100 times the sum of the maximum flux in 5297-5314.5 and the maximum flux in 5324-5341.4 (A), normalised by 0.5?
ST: 1606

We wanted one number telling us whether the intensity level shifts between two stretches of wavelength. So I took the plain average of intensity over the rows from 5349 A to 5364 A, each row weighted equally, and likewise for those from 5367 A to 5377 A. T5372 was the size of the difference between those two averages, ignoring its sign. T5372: 0.23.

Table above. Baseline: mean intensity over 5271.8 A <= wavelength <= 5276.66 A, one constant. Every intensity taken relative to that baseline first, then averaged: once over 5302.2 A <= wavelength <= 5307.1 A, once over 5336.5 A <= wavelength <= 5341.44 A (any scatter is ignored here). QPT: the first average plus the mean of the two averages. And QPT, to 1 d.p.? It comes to 1.5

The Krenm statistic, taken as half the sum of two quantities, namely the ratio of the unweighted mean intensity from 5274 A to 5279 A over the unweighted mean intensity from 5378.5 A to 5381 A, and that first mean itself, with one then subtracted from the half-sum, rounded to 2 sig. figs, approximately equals 1.2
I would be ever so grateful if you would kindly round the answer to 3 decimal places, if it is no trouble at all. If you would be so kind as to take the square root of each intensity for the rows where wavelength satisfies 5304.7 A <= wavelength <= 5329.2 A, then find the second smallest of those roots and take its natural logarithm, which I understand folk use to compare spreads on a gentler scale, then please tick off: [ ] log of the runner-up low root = 0.622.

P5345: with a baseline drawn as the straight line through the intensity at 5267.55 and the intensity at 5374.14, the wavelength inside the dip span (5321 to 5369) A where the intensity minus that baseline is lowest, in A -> 5324.87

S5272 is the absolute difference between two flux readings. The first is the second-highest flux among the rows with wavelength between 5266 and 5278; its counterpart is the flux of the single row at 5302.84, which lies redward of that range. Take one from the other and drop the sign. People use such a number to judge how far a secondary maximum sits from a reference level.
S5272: 0.6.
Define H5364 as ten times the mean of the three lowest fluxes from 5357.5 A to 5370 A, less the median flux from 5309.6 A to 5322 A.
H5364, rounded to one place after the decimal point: 35.3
